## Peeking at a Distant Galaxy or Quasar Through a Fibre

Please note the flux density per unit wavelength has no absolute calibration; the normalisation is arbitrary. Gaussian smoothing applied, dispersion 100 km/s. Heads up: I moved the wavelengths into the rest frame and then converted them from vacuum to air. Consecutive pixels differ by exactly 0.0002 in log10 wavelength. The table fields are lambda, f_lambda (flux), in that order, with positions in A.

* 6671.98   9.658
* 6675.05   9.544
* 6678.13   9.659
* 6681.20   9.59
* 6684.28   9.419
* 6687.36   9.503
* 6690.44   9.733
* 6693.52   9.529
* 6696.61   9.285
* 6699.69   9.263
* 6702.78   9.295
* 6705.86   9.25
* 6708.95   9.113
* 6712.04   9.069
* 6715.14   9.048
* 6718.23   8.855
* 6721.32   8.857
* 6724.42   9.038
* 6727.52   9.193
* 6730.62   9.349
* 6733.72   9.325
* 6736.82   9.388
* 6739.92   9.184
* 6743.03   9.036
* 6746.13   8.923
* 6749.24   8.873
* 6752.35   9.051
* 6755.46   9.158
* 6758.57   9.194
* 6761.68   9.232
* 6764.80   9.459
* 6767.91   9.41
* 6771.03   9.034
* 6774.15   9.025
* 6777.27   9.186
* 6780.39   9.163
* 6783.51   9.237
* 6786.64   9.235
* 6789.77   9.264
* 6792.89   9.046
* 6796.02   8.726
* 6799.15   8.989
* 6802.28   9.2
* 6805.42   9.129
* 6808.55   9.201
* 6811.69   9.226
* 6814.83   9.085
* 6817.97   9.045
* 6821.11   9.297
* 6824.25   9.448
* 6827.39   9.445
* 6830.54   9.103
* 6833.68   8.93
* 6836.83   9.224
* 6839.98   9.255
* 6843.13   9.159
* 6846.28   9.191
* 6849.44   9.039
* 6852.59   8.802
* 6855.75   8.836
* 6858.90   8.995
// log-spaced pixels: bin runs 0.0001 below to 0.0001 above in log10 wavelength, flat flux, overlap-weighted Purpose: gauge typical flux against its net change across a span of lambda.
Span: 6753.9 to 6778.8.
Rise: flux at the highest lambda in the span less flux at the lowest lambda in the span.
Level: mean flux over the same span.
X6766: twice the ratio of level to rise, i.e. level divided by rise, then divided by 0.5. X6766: 658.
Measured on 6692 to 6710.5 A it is -45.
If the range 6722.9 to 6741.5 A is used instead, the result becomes 127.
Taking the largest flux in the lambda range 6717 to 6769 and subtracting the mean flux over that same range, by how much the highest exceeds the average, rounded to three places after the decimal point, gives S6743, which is 0.310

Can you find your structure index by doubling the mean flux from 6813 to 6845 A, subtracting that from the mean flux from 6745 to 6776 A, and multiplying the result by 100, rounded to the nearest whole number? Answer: -926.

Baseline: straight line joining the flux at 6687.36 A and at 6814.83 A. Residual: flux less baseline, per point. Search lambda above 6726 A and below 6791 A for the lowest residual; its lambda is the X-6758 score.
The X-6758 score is 6749.24 A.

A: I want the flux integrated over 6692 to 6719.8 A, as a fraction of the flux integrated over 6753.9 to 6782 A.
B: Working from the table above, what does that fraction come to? 0.99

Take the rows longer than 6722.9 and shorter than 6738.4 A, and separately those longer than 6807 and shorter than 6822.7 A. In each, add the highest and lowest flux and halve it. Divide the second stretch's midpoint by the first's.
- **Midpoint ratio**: 0.995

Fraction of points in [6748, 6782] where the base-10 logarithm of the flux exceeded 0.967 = 0.18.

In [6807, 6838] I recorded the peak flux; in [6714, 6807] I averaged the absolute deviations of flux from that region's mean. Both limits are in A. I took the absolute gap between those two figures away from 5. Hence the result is -4.30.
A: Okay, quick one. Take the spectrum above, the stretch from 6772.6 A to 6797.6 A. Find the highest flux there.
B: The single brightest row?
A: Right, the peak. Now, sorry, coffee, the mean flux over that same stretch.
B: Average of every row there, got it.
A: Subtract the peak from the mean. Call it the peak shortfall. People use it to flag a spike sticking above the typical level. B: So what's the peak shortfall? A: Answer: -0.15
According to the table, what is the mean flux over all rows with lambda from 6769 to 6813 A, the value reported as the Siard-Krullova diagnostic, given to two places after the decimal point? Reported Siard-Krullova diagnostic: 9.12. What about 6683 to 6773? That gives 9.21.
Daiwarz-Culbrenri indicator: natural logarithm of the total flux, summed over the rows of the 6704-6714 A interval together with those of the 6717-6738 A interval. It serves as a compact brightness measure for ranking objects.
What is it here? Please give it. 4.52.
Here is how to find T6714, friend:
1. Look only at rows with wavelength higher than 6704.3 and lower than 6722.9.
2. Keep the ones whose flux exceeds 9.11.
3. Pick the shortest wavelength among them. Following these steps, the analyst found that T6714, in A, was 6705.86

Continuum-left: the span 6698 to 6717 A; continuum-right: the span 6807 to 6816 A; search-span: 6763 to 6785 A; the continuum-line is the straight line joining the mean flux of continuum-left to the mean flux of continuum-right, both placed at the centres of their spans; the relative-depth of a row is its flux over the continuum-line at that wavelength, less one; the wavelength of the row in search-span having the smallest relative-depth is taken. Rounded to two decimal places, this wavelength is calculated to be 6774.15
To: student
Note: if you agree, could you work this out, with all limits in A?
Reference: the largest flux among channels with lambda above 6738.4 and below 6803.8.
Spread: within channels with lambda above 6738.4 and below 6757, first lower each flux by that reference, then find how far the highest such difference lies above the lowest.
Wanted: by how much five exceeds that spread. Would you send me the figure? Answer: 4.69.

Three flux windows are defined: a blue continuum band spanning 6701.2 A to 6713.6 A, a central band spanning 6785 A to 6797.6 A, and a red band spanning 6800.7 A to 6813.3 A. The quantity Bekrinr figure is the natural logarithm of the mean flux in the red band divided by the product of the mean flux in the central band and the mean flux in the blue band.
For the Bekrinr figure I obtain -2.204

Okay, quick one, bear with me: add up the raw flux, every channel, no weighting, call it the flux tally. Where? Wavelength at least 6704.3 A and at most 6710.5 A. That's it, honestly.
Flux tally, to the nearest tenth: 18.4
